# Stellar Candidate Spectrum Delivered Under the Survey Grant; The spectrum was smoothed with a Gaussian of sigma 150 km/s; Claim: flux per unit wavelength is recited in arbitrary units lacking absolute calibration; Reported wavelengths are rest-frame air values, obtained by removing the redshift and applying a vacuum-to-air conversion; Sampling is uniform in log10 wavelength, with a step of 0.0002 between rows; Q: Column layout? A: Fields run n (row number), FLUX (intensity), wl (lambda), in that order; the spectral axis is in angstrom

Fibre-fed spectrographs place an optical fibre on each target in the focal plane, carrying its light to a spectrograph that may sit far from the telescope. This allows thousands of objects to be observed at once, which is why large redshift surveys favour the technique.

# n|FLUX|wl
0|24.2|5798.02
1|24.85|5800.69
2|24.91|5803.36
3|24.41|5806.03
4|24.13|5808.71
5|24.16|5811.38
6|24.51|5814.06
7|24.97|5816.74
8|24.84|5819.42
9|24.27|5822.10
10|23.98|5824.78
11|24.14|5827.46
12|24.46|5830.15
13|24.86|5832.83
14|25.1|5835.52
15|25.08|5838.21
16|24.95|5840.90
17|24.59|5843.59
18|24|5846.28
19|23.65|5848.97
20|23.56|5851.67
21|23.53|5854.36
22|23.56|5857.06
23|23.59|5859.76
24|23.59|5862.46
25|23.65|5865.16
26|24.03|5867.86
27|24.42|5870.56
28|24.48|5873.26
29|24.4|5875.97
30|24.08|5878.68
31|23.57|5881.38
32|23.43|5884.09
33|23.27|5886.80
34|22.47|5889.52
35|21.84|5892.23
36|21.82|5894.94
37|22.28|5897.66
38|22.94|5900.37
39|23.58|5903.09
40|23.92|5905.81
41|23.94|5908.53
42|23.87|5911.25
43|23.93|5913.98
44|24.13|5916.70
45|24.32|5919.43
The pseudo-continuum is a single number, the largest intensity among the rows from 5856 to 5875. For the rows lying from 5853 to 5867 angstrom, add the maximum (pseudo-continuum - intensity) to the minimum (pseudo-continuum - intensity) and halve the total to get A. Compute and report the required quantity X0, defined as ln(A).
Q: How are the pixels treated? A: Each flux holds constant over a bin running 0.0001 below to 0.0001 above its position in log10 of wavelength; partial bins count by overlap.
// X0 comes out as -0.1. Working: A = 0.9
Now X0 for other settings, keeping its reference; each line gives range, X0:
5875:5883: -0.7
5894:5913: 0.5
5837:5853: -1.8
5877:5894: 0.4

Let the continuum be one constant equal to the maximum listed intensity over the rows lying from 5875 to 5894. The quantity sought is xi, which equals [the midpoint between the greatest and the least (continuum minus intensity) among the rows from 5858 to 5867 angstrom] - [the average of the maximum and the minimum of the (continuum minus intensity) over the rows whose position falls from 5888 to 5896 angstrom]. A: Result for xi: -1.5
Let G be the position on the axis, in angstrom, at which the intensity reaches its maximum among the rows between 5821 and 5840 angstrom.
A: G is 5835.52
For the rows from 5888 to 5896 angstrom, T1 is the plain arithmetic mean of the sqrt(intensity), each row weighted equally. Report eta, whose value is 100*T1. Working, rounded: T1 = 4.69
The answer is 469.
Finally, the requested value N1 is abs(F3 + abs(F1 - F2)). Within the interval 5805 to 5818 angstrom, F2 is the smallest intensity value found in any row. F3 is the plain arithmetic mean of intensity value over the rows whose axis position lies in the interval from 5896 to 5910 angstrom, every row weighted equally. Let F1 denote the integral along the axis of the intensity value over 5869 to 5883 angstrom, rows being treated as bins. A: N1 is 338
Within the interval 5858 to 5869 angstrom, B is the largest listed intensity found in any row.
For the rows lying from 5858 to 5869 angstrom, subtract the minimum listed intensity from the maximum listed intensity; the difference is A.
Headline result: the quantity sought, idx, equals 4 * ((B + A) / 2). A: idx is 48.9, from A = 0.44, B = 24.03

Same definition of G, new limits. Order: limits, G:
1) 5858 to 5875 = 5873.26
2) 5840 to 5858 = 5840.90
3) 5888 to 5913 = 5908.53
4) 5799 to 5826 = 5816.74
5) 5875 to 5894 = 5875.97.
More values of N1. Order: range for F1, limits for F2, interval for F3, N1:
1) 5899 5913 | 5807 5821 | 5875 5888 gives 331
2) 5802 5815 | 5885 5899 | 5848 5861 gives 319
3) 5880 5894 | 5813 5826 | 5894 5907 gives 319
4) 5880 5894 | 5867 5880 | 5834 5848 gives 321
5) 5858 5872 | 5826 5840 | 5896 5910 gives 333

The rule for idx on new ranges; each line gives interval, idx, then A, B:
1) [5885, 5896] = 49.4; 1.45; 23.27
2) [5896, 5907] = 51.1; 1.64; 23.92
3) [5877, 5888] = 49.8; 0.81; 24.08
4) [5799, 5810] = 51.4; 0.78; 24.91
